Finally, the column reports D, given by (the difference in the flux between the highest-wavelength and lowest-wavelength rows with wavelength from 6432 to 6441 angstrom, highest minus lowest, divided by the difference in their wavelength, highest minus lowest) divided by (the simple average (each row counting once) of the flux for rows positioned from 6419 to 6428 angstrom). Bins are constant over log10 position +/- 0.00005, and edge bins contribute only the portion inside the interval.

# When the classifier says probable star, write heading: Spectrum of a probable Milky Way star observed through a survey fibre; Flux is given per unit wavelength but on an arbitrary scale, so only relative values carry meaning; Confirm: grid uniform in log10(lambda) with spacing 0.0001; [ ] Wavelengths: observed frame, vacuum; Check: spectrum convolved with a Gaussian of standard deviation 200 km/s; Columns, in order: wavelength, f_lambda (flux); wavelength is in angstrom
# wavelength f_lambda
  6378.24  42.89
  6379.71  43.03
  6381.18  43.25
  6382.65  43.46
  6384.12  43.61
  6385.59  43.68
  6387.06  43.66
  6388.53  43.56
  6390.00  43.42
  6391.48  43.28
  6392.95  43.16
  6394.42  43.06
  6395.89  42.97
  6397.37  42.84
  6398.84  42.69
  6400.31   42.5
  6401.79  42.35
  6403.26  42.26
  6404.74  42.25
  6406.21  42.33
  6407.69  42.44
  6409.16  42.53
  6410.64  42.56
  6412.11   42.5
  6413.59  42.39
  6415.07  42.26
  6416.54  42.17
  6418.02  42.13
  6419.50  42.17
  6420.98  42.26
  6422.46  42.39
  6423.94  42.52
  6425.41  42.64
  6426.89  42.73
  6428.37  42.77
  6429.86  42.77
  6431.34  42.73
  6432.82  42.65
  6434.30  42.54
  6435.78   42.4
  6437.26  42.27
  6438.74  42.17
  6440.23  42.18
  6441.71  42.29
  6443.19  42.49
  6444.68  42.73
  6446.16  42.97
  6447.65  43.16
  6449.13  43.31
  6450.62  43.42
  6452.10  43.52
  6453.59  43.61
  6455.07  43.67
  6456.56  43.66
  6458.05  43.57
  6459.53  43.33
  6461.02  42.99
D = -0.001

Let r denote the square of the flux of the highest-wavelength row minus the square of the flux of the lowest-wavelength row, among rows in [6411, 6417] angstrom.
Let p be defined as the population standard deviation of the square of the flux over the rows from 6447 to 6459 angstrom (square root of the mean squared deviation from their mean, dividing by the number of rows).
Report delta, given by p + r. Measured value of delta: -13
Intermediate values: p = 15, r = -28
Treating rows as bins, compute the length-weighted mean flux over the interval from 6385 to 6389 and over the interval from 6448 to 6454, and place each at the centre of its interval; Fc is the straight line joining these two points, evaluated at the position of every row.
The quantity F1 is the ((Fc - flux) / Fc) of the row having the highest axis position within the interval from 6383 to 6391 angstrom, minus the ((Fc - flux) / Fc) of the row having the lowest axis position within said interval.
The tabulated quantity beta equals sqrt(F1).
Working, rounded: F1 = 0.004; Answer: 0.06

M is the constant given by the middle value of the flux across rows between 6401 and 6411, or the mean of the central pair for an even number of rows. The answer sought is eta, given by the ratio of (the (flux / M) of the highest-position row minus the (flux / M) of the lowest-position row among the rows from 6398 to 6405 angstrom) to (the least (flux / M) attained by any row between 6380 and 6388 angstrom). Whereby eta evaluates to -0.0102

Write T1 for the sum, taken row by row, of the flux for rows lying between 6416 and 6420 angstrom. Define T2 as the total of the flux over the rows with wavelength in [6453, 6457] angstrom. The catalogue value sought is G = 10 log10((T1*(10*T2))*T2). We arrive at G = 73.4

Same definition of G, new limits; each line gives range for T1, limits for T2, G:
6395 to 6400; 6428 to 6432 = 73.3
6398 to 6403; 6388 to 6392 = 73.4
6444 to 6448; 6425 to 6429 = 73.3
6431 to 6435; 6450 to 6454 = 73.4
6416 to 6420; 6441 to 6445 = 73.1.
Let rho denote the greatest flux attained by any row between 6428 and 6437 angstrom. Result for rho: 42.77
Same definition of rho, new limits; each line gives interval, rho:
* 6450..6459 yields 43.67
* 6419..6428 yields 42.73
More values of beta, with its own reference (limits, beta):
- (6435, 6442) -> 0.05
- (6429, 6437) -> 0.09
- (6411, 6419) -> 0.09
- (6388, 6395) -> 0.11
